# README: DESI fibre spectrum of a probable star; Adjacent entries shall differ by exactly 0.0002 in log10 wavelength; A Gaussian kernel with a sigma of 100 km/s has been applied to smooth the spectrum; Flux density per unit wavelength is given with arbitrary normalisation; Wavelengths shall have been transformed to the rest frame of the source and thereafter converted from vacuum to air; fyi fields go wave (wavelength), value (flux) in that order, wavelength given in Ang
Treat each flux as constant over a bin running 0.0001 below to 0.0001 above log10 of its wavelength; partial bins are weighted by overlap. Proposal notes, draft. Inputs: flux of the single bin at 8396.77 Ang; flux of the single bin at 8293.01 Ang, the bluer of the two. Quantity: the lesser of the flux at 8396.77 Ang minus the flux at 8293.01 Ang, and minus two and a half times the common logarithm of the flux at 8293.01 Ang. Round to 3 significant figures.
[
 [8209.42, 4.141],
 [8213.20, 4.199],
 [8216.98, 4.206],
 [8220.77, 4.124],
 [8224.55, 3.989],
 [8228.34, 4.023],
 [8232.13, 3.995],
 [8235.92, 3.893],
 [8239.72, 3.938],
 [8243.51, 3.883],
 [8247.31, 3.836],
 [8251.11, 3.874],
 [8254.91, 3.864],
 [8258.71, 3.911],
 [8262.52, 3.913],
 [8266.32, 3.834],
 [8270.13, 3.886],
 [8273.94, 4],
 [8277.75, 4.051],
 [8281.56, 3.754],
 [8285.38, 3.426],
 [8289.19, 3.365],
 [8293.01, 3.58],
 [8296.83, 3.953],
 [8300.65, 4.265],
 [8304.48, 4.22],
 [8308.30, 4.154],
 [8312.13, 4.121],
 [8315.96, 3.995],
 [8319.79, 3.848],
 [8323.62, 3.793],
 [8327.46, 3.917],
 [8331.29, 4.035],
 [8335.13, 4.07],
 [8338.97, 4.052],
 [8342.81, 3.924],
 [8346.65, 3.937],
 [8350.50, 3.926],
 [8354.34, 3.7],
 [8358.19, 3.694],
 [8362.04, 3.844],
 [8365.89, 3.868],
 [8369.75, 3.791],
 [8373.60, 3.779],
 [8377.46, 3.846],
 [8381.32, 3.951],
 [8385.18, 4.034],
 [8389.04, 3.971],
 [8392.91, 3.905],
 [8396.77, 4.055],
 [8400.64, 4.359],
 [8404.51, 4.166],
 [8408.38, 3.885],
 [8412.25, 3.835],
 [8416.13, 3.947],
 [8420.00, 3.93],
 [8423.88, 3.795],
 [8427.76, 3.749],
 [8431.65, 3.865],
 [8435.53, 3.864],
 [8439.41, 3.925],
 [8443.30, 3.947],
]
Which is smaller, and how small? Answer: -1.38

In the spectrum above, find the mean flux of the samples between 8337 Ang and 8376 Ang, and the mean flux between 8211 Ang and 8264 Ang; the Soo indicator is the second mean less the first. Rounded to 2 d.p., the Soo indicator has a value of 0.12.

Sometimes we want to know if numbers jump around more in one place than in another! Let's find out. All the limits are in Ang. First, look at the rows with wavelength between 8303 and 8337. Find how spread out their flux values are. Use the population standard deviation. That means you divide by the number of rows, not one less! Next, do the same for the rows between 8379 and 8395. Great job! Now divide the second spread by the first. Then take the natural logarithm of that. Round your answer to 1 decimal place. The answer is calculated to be -1.1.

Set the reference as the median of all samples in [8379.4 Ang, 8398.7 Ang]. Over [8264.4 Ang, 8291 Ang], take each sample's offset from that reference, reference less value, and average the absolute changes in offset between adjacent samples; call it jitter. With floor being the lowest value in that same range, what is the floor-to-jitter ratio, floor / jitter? 22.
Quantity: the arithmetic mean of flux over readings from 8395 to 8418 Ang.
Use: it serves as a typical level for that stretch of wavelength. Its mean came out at 4.04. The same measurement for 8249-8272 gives 3.88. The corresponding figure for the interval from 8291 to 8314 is 4.05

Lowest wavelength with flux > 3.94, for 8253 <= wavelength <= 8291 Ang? 8273.94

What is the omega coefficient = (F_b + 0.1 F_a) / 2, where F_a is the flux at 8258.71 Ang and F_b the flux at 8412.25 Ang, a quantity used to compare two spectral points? 2.11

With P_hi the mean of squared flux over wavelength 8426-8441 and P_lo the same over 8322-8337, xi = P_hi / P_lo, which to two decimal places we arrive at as 0.95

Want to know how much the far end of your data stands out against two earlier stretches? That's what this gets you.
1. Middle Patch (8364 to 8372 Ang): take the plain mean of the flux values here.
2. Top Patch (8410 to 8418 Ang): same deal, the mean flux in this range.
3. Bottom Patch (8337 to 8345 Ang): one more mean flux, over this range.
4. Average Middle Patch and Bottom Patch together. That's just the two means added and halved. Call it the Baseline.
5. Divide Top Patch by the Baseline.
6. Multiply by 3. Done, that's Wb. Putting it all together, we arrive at 2.99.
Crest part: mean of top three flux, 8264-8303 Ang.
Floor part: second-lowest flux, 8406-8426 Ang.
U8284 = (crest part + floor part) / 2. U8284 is 3.97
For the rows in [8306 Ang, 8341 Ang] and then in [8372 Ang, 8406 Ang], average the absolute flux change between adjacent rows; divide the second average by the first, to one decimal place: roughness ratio 1.6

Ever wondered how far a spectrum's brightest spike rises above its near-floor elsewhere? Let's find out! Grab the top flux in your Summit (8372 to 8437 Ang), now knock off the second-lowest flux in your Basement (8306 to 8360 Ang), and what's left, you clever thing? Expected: 0.66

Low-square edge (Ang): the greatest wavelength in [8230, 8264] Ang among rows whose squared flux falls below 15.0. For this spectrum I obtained 8254.91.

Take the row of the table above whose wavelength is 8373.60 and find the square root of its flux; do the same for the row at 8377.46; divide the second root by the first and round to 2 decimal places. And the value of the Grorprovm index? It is 1.01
